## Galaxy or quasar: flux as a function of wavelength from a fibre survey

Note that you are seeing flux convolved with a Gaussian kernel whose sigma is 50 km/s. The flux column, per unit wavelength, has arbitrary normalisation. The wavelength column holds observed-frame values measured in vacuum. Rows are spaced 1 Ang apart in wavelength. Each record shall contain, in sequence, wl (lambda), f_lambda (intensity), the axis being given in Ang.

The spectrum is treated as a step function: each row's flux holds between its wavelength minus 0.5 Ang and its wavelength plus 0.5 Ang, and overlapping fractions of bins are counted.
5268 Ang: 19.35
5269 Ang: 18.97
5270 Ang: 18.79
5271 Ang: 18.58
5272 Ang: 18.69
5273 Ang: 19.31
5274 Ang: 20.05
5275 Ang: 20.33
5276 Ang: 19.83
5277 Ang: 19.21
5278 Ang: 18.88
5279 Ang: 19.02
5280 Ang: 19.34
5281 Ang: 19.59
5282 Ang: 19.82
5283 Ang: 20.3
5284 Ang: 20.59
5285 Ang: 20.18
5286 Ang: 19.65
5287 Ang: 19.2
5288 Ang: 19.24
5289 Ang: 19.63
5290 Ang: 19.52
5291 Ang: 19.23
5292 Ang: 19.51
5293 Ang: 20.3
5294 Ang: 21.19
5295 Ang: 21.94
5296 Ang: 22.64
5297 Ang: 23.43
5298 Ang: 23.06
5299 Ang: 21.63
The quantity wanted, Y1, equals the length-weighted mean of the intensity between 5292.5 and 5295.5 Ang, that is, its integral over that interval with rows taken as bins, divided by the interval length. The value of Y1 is 21.1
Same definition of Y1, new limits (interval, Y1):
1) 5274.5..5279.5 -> 19.5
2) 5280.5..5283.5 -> 19.9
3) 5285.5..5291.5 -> 19.4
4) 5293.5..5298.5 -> 22.5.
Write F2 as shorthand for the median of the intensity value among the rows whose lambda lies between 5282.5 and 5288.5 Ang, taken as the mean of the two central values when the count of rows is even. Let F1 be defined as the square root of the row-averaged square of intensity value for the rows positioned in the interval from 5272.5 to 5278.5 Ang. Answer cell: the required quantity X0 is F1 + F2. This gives 39.5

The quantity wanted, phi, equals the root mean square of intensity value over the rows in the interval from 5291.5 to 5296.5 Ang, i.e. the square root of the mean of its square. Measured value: 21.1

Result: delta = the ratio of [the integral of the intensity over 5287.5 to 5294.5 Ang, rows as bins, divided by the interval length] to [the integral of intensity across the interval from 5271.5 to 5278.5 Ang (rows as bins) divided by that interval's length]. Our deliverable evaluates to 1.02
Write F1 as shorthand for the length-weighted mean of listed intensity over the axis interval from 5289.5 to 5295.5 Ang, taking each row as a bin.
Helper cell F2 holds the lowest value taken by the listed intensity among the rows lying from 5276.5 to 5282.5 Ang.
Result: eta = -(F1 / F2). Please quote -1.07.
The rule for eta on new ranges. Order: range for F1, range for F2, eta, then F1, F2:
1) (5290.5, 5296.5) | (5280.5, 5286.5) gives -1.06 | 20.8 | 19.59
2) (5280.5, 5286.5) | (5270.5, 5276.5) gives -1.08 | 20.0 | 18.58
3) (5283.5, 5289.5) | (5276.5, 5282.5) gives -1.05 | 19.7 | 18.88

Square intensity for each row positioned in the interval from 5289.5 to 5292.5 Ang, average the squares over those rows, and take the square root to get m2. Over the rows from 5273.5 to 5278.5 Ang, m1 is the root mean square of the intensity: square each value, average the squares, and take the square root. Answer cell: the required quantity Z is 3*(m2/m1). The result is 2.96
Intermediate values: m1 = 19.7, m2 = 19.4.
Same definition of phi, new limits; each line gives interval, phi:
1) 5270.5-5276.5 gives 19.5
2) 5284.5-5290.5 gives 19.6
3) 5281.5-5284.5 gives 20.2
